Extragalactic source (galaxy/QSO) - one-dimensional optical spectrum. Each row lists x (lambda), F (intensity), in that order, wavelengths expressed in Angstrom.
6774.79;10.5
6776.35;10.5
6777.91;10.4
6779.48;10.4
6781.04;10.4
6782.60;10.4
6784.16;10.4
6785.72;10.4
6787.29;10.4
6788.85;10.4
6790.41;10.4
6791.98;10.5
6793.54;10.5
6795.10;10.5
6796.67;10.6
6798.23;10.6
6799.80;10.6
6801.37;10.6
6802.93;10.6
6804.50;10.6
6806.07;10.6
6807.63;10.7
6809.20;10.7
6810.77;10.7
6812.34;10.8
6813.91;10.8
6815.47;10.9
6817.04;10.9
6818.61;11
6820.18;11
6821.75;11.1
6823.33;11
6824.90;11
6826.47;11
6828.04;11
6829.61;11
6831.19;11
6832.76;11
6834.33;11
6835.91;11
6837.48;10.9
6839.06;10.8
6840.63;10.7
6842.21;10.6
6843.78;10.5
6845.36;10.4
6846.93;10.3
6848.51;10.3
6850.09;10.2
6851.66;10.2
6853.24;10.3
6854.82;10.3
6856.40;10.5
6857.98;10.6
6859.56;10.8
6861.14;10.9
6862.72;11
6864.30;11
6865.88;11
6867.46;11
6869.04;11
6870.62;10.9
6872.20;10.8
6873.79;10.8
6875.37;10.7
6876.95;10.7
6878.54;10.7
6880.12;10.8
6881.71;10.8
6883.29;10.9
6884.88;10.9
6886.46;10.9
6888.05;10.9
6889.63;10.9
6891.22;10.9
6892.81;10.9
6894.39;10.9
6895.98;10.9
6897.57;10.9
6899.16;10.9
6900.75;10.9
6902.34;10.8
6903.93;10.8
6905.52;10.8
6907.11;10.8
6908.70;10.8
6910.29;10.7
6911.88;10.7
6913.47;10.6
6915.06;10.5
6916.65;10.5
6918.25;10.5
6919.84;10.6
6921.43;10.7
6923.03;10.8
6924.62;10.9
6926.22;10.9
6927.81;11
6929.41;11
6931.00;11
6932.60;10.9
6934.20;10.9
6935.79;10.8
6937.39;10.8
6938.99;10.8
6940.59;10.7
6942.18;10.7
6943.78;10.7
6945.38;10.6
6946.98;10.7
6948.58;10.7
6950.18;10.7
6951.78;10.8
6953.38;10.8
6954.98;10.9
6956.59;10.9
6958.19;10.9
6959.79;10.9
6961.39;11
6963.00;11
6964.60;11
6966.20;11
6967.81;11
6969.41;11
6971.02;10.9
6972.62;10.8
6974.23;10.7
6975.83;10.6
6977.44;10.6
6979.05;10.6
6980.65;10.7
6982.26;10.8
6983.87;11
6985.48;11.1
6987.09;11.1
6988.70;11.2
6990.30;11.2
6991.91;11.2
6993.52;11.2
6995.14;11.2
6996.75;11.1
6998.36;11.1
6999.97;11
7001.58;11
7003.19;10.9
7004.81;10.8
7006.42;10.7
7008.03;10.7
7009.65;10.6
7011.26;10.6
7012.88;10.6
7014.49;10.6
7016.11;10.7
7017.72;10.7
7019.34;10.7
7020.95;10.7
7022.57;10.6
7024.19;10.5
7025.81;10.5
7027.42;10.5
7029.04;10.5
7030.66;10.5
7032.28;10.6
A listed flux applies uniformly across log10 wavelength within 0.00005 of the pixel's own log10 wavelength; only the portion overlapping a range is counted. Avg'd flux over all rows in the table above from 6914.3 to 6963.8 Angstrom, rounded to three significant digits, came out 10.8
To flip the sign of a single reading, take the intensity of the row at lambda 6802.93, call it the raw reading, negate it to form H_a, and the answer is -10.6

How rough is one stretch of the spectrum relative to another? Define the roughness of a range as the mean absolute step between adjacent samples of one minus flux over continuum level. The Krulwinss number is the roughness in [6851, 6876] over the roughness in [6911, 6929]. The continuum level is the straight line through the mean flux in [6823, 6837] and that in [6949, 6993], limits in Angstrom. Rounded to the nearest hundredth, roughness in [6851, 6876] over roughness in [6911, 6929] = 1.04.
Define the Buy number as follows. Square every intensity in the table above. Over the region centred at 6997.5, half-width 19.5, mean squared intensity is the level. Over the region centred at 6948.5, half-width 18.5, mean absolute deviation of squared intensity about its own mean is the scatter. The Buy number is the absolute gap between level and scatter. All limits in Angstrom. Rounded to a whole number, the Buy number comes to 117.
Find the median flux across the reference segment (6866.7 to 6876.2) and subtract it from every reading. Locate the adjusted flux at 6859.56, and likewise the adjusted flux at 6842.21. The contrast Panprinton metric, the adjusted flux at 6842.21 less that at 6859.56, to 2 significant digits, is -0.20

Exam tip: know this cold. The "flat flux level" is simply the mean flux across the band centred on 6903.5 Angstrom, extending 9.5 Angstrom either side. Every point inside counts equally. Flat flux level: 10.8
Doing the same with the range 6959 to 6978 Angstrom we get 10.9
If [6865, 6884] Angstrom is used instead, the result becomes 10.8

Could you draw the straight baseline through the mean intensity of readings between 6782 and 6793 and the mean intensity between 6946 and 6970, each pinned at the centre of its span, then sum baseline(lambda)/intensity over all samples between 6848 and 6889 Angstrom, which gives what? 25.8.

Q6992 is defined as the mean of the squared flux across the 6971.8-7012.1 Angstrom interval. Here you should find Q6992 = 119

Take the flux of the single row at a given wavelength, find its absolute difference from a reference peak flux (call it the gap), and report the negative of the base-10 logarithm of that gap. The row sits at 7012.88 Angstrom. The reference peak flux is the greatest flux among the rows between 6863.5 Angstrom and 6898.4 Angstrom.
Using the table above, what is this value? 0.40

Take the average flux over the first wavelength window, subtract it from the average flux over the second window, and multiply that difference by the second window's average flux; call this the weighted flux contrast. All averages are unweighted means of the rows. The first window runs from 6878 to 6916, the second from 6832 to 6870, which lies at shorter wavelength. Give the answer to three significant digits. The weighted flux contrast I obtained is -1.47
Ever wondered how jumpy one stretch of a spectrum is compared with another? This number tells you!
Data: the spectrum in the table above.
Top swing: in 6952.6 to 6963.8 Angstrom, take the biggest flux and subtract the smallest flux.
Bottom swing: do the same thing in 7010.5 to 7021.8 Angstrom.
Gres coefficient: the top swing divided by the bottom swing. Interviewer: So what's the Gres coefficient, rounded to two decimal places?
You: 2.00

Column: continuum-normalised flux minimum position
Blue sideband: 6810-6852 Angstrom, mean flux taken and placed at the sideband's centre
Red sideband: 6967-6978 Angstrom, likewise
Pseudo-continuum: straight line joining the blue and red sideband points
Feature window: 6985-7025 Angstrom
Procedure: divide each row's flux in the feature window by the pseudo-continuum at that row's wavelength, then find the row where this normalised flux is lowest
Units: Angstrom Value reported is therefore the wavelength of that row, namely 7024.19 Angstrom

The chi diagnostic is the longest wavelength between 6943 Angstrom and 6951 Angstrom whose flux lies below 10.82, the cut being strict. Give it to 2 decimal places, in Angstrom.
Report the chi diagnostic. 6950.18 Angstrom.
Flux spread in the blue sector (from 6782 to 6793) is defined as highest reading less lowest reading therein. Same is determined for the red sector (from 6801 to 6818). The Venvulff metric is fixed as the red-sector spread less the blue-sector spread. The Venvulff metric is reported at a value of 0.20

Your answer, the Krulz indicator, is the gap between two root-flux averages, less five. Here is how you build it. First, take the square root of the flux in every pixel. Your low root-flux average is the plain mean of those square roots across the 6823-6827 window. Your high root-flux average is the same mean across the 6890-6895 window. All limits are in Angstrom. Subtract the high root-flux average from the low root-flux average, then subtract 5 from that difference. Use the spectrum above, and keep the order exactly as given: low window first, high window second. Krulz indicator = -4.98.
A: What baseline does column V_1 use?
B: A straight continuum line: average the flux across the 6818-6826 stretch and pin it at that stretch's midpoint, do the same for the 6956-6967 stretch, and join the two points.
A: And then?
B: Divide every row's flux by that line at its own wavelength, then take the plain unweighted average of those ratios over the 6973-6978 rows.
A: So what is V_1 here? 0.97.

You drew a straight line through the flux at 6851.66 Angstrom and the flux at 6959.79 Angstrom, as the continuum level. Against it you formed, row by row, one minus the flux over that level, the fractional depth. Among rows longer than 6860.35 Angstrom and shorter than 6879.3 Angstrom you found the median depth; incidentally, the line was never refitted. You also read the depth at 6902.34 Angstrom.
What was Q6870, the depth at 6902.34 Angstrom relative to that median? 0.4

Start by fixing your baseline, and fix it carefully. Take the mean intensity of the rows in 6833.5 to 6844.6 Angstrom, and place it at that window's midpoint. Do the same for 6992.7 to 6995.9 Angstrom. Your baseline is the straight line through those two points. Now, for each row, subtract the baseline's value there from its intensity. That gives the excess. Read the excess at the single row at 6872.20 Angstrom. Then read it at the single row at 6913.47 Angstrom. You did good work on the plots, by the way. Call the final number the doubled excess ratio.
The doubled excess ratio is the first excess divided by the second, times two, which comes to 0.4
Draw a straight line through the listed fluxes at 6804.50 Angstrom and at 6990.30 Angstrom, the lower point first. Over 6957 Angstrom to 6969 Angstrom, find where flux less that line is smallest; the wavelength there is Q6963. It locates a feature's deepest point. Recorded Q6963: 6959.79 Angstrom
